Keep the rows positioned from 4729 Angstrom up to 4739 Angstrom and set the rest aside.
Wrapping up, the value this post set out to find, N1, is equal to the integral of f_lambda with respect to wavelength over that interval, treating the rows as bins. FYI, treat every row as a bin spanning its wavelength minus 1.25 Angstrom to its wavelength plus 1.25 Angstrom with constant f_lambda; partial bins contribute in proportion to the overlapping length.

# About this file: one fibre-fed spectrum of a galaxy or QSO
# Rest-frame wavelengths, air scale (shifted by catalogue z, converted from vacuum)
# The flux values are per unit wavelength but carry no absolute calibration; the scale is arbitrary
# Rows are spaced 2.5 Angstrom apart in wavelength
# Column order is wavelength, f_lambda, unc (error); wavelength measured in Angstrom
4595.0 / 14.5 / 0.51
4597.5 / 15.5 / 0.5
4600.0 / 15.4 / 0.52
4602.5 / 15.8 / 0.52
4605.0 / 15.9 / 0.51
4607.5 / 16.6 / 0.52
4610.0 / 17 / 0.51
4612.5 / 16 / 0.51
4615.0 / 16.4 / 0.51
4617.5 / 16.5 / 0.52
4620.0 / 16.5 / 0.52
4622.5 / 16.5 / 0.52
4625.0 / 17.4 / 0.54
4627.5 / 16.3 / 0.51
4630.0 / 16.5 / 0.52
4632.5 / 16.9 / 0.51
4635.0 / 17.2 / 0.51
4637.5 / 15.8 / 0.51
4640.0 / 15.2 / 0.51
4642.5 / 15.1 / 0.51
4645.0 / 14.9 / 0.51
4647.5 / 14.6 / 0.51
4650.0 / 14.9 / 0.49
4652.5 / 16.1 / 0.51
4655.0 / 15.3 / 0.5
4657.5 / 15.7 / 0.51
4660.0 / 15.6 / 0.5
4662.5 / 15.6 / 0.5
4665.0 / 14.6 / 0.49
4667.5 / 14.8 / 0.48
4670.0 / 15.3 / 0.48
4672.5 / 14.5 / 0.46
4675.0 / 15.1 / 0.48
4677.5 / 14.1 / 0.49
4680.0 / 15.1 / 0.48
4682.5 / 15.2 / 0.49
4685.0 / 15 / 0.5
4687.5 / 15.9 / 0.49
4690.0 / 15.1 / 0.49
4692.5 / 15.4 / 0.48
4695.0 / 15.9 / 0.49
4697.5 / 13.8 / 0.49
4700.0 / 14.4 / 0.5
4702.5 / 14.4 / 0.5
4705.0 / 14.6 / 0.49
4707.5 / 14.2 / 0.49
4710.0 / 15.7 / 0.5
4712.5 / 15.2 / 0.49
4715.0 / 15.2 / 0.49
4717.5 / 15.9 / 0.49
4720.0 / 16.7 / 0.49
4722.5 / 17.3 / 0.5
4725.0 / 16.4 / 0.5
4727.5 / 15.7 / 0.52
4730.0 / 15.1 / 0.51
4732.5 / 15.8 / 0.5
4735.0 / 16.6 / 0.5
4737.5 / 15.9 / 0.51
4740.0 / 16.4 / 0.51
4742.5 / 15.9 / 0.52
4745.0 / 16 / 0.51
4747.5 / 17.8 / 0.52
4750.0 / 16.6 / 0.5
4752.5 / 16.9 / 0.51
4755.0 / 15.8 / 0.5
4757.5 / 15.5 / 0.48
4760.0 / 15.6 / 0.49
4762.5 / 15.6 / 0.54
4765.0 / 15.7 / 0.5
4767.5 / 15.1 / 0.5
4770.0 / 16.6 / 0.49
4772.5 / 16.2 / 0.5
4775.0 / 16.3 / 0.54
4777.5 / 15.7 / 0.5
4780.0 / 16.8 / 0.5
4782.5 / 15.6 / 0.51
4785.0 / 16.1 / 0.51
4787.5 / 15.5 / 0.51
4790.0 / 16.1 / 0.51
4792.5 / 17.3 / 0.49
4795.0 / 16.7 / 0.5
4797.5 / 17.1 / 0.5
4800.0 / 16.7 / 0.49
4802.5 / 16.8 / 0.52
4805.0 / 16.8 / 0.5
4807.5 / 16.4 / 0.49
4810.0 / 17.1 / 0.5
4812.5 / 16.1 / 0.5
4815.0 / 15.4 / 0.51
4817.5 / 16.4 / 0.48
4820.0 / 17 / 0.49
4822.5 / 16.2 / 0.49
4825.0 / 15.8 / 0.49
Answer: 159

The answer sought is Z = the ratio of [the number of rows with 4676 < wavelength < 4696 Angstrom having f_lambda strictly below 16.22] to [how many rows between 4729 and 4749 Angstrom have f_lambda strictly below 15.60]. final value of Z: 8.0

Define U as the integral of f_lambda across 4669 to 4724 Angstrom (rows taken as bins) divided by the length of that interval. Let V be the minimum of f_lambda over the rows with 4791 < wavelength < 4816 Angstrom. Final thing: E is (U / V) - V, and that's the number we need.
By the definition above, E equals -14.4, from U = 15.2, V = 15.4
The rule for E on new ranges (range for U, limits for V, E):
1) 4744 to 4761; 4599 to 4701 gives -12.6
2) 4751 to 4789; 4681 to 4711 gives -12.6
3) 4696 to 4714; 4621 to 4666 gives -13.6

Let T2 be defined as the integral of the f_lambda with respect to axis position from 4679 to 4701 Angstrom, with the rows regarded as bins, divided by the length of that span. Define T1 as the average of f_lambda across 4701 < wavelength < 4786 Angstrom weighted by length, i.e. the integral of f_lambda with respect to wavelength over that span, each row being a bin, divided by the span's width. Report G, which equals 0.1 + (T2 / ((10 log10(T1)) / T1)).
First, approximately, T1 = 15.9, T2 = 15.10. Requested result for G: 20.1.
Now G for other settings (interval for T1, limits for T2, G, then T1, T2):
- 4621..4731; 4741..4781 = 21.1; 15.5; 16.13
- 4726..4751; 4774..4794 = 21.8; 16.2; 16.18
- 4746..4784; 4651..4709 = 20.2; 16.1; 15.03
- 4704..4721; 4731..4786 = 20.9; 15.3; 16.11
